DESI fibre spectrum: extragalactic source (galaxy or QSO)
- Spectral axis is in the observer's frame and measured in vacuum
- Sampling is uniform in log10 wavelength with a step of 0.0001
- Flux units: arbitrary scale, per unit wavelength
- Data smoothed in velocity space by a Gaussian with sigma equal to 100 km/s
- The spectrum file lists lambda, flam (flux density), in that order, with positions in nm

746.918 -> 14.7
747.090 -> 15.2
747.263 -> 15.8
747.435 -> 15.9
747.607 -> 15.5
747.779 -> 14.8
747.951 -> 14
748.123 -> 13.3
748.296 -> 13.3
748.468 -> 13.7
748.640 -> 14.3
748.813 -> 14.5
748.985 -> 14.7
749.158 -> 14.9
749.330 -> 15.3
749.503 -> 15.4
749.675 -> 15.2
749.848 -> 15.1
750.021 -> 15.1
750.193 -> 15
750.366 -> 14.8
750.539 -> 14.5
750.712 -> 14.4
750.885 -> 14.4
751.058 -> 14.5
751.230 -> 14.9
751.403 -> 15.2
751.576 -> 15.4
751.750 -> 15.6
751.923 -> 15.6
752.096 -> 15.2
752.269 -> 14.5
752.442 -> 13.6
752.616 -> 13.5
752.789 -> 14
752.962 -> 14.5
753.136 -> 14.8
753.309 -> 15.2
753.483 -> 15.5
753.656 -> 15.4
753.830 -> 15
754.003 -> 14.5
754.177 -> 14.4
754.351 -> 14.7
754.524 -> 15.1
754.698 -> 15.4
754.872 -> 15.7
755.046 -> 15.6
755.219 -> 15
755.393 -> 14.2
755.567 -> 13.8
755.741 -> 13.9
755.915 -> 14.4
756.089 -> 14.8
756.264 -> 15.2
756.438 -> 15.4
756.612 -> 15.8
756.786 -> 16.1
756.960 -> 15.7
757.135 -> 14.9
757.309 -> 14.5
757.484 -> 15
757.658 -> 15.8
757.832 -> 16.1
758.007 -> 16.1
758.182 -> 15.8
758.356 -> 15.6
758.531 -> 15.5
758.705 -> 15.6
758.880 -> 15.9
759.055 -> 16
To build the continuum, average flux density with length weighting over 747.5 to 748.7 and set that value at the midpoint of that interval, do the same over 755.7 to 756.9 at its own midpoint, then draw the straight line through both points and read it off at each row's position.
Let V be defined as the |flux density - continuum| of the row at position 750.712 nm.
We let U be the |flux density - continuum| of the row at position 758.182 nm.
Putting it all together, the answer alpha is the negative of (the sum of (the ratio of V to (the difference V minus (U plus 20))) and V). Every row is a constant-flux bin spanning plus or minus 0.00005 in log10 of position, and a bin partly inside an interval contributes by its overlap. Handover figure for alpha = -0.07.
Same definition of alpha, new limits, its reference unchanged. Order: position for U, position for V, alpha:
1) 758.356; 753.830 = -0.14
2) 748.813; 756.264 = -0.05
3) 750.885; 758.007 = -0.71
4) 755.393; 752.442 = -1.03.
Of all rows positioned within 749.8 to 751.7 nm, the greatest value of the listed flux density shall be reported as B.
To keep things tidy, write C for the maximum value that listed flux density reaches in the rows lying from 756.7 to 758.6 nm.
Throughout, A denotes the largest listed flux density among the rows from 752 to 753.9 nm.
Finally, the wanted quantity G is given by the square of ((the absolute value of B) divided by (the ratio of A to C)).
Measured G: 256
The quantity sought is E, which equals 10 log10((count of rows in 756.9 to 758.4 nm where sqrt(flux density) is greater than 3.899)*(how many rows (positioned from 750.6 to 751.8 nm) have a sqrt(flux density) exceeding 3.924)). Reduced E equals 10.8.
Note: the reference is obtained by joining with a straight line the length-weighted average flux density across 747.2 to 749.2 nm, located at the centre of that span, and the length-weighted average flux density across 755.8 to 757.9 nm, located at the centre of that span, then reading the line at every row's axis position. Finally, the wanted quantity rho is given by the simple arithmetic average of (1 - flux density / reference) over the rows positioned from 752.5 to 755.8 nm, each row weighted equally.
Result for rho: 0.020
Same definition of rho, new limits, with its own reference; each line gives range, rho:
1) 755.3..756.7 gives 0.034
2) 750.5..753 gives 0.013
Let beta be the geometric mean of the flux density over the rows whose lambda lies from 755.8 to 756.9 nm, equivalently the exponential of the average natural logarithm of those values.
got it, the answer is 15.3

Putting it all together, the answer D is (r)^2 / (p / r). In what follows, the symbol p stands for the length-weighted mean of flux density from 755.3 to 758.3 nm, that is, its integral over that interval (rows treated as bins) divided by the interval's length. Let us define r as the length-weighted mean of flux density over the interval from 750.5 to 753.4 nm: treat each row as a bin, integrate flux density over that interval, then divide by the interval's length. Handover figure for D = 210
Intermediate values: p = 15.15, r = 14.7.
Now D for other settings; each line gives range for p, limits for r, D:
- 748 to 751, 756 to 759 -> 257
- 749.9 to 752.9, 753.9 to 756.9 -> 227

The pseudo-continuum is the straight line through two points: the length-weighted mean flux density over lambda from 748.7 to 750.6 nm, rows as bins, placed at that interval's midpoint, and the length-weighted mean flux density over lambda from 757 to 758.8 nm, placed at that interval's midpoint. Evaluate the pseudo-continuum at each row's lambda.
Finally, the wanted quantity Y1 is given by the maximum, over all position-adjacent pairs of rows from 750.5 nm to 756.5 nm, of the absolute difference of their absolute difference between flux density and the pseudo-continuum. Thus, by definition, 0.91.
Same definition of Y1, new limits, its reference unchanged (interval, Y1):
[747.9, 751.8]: 0.71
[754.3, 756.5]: 0.81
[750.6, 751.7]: 0.39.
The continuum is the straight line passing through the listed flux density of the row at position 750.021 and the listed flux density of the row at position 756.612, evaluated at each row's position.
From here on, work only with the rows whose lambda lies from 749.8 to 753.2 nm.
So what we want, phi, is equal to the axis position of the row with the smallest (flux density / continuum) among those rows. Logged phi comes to 752.616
